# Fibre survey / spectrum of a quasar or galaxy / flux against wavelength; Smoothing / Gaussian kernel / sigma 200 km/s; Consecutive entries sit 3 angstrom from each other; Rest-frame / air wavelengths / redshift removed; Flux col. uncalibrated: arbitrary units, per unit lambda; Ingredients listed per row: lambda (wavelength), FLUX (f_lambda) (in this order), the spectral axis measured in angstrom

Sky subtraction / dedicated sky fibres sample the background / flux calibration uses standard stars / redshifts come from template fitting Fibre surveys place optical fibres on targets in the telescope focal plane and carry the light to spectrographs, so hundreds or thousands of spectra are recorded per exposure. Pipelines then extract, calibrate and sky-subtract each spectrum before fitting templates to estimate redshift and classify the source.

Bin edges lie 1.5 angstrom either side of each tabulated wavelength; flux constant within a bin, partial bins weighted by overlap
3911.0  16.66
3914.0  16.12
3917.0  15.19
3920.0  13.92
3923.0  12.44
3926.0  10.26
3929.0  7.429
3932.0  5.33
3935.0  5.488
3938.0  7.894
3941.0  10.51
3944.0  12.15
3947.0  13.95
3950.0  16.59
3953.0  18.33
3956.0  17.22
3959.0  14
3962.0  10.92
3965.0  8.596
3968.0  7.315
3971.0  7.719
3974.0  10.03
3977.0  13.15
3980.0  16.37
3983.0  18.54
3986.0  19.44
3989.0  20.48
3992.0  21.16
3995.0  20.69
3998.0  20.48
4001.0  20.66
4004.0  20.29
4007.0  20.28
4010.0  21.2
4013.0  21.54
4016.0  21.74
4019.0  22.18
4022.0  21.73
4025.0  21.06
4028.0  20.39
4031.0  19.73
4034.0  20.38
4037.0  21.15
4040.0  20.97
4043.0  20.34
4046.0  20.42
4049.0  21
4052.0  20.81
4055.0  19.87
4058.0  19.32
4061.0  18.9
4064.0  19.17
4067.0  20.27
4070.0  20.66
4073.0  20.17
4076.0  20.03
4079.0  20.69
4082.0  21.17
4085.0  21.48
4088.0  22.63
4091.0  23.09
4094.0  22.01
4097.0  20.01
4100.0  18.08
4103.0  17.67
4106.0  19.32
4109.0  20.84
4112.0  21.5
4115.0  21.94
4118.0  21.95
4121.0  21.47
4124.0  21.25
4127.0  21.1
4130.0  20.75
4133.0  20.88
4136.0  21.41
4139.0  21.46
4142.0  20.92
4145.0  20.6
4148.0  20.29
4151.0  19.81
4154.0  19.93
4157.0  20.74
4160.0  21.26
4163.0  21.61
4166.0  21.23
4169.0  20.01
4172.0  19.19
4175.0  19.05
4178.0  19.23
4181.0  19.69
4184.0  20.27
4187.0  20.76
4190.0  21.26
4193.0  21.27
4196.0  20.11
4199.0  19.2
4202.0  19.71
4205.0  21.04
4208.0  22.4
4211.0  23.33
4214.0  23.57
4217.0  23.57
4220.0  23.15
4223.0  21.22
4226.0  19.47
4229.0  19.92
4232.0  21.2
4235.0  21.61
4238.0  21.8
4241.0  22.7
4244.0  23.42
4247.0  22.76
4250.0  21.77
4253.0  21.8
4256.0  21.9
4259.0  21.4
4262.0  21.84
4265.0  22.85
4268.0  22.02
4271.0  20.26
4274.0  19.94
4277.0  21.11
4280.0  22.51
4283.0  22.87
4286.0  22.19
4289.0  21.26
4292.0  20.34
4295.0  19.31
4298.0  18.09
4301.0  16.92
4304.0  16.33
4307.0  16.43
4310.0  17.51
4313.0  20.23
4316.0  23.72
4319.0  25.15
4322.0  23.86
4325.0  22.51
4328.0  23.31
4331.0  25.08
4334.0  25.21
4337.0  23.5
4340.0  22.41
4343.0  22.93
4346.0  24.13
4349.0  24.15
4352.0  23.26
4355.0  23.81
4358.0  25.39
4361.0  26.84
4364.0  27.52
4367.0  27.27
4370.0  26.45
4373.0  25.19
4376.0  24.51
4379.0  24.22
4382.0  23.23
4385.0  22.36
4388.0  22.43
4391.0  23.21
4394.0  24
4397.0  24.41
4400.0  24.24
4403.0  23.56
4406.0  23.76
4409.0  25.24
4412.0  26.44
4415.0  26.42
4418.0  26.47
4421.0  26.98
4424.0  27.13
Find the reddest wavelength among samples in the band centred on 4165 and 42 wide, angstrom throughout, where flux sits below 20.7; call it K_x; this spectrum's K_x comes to 4184.0 angstrom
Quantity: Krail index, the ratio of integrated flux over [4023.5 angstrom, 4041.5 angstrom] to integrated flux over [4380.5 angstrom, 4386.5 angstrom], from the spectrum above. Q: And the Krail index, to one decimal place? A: 2.7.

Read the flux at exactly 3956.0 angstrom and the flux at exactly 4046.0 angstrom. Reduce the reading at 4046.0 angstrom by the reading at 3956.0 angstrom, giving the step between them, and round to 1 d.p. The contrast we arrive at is 3.2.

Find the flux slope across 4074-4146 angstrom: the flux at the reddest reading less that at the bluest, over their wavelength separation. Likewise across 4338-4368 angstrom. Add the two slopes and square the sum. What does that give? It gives 0.035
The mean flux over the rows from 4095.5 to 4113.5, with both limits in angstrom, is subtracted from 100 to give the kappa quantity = 80.4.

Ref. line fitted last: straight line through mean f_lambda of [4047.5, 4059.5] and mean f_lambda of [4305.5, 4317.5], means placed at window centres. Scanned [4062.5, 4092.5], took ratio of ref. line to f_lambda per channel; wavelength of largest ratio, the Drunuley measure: 4064.0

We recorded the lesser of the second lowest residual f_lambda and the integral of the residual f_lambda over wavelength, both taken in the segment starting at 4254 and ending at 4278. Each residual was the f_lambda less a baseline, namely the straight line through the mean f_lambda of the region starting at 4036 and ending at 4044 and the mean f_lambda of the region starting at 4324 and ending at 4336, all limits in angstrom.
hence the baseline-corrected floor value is -46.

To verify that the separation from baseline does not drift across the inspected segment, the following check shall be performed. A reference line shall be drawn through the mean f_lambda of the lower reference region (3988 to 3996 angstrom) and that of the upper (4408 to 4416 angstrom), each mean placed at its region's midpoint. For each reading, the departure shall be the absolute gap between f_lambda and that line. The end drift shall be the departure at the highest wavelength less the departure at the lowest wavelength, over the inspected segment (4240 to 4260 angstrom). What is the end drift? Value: 1.5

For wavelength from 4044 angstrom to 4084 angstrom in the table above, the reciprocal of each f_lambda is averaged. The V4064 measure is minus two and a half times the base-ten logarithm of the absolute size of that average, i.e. 3.26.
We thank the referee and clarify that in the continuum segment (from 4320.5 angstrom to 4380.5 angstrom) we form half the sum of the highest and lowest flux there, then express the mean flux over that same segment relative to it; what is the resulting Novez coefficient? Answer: 0.984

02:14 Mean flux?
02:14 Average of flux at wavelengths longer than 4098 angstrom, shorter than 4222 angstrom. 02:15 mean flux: 20.8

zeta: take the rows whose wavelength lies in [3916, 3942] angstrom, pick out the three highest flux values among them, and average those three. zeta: 14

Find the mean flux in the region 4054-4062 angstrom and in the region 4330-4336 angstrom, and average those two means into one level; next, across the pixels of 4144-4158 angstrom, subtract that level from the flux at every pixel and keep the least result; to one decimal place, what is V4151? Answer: -2.4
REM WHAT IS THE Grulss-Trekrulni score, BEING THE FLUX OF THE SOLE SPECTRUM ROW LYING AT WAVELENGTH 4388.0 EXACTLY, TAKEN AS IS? 22.43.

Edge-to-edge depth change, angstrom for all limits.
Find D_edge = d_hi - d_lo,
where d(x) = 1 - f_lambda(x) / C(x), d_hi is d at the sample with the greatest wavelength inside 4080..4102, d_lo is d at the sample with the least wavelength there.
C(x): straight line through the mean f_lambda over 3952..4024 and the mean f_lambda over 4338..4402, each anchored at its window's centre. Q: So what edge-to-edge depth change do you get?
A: 0.18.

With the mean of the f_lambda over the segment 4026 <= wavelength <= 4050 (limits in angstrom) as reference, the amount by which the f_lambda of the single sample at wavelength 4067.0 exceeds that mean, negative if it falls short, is 0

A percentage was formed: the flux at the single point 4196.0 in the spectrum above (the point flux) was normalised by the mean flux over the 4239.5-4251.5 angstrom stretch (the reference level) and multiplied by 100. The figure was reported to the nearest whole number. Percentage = 89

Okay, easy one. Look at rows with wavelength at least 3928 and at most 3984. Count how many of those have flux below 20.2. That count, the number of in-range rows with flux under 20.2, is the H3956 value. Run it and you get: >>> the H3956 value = 19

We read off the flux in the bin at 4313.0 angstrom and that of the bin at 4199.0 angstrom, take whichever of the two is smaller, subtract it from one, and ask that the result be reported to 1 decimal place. -18.2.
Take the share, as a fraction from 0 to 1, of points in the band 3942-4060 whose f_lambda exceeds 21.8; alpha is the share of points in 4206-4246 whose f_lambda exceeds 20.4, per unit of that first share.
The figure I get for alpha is 33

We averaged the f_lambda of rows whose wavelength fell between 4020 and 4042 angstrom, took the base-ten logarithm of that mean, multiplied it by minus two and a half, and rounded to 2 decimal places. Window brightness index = -3.29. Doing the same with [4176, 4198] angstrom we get -3.27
